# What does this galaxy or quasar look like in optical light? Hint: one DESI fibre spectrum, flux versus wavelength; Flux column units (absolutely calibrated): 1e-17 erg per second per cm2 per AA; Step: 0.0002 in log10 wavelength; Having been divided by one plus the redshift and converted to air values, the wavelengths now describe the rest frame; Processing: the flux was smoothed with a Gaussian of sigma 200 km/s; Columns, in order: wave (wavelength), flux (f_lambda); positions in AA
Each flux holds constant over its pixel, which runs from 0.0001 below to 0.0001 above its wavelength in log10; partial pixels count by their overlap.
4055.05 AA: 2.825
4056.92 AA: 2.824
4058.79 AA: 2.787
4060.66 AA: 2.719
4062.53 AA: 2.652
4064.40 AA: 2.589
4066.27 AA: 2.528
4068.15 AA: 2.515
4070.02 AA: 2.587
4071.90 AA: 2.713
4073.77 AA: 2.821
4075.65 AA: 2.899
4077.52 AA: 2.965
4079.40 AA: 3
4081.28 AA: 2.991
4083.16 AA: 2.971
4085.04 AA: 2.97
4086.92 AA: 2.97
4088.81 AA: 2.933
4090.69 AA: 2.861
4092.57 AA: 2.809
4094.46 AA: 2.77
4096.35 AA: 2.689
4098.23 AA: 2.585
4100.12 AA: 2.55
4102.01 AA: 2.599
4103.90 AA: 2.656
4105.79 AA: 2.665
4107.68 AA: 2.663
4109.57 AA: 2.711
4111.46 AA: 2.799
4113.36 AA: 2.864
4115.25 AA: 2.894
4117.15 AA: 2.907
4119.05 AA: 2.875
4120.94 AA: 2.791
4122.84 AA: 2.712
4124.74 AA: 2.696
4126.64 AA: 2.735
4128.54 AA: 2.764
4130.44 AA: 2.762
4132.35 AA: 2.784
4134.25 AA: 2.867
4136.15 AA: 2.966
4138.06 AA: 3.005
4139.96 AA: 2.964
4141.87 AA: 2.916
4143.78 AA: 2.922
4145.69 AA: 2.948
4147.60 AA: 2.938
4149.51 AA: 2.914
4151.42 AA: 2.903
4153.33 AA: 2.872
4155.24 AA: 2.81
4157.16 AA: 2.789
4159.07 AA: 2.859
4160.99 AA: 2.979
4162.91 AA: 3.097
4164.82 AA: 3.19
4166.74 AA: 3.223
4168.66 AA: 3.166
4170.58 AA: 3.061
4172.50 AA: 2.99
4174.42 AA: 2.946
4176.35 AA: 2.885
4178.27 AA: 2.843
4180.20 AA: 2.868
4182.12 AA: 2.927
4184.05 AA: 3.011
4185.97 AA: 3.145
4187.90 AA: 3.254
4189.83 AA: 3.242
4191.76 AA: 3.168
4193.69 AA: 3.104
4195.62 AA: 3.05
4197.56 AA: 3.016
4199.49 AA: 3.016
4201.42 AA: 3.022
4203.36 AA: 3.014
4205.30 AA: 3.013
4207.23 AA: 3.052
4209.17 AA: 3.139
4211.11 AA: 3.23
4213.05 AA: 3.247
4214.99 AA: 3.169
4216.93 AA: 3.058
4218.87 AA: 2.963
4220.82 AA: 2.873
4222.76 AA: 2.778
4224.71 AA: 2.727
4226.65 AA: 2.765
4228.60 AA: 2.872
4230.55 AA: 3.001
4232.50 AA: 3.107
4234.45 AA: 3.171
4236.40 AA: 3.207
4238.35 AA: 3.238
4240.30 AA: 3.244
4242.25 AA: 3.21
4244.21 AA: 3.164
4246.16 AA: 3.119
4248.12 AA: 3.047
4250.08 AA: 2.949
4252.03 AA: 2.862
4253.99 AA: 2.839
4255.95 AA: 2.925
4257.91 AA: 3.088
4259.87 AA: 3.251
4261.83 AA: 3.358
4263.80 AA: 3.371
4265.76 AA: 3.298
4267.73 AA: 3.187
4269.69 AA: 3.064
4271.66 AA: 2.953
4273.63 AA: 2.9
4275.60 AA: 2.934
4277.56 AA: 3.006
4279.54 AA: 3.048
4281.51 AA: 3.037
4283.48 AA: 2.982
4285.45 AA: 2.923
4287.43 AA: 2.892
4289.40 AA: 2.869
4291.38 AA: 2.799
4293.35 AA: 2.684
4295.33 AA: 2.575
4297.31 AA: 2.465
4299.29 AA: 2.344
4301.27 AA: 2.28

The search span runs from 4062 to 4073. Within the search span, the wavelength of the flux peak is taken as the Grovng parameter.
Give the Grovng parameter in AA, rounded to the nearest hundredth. 4071.90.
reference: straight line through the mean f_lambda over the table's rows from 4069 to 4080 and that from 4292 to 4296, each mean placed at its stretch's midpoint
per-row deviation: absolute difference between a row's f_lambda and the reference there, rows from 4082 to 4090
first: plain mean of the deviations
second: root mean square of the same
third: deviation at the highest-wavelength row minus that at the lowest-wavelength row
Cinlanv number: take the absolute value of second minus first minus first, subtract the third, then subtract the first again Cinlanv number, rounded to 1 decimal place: 0.0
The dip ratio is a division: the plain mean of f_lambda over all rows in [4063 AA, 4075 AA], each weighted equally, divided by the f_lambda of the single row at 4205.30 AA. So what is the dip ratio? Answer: 0.87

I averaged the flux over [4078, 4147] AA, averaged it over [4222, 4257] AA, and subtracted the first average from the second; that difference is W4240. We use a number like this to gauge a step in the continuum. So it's 0.19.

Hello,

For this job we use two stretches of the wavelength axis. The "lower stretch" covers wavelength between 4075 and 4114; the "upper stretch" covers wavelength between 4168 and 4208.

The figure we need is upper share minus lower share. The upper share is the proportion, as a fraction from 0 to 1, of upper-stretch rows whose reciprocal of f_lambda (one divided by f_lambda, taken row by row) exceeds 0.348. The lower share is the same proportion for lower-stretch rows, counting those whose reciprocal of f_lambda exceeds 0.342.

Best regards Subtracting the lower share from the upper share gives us -0.57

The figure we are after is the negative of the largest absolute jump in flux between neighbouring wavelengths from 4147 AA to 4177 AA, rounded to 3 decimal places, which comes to -0.120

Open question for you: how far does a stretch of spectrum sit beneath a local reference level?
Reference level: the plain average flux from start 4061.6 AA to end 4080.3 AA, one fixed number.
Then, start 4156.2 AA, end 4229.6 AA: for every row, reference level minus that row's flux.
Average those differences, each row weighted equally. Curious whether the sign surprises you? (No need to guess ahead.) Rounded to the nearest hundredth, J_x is -0.29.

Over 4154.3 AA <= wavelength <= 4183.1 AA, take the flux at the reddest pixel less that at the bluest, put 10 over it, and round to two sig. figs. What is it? 85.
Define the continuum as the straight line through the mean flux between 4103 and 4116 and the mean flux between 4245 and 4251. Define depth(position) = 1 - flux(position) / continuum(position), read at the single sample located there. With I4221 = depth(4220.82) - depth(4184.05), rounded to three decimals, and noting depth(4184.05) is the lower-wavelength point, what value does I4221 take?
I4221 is 0.073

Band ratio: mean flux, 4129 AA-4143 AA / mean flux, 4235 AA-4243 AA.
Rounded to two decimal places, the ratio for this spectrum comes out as 0.90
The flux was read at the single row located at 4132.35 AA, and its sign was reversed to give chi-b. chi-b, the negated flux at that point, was -2.78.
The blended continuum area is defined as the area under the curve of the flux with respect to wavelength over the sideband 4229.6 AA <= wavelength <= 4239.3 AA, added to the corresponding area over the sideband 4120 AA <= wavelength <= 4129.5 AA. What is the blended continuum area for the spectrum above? 57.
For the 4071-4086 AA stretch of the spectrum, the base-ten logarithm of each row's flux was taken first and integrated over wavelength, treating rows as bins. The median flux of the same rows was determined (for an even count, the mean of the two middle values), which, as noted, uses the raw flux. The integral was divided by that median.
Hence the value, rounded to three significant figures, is 2.35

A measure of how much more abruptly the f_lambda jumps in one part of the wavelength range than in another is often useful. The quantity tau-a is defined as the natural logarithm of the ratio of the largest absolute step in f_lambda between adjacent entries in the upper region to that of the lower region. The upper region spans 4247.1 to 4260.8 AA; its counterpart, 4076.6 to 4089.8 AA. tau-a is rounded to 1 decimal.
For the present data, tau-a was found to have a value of 1.5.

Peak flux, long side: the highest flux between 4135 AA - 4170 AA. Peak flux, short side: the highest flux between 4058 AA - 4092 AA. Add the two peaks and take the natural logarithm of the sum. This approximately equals 1.83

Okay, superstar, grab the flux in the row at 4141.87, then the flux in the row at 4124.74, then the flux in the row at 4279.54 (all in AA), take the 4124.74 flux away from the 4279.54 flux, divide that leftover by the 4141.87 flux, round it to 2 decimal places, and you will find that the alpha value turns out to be 0.12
